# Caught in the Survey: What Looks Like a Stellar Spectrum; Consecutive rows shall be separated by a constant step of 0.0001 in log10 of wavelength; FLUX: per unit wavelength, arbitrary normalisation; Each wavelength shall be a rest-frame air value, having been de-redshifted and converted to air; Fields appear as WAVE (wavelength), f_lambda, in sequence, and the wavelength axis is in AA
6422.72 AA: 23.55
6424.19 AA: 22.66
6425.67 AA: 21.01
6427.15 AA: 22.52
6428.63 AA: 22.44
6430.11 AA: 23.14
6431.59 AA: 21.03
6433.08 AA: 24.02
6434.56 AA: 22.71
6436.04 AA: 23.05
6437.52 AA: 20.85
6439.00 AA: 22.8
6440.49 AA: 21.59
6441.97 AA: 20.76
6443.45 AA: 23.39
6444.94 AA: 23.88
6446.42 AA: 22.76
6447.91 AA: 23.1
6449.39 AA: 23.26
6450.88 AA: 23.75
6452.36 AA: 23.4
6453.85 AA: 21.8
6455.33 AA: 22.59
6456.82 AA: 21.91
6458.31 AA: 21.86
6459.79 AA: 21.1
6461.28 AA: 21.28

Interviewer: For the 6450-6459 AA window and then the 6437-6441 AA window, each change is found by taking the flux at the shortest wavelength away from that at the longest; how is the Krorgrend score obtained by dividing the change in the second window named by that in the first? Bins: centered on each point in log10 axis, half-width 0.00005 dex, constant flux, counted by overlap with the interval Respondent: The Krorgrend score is -0.4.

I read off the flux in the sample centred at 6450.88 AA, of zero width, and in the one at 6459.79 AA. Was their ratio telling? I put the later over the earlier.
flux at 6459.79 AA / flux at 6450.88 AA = 0.89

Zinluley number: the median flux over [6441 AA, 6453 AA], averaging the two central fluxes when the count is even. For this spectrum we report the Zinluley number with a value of 23.3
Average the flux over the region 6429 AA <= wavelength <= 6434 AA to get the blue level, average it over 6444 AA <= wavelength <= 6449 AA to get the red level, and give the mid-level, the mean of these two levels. 23.0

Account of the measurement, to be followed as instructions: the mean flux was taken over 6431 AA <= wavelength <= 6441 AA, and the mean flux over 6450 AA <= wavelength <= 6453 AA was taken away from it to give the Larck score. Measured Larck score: -1.3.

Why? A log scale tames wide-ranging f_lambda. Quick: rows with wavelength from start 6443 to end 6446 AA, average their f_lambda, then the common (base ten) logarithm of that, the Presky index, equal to 1.37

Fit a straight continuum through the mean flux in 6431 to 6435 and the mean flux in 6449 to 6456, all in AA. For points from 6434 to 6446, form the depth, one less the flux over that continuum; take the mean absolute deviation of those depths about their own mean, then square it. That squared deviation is 0.0019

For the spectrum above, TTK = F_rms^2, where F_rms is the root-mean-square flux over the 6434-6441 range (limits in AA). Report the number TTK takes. 494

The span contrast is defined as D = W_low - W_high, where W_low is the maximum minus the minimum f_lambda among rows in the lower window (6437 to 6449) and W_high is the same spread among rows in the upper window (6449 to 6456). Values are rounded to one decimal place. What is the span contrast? 1.2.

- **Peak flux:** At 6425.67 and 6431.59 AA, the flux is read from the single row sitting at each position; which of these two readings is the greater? 21.0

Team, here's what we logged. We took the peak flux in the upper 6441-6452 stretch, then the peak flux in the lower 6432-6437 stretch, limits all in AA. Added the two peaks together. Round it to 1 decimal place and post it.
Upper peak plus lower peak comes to 47.9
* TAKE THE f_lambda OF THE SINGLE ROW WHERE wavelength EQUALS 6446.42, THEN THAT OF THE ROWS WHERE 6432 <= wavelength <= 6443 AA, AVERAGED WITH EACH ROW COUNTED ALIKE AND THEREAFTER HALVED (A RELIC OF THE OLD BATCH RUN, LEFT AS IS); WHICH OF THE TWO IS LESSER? 11.1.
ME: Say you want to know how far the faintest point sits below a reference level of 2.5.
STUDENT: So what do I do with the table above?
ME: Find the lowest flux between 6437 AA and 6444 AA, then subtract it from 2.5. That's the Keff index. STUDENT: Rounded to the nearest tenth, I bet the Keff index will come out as -18.3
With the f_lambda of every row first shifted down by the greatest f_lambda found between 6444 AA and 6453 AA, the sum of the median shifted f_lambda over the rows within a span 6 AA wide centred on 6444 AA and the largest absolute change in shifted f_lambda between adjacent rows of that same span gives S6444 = 1.8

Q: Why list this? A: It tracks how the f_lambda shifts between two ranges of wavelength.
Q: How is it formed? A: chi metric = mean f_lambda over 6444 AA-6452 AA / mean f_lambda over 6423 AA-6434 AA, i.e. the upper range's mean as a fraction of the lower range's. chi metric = 1.04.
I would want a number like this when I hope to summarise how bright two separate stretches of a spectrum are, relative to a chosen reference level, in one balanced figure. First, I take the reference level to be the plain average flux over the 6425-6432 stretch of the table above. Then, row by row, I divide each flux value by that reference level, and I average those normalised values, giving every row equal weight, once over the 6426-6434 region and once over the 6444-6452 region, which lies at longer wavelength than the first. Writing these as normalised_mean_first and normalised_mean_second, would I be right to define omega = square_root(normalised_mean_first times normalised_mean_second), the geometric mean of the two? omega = 1.04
